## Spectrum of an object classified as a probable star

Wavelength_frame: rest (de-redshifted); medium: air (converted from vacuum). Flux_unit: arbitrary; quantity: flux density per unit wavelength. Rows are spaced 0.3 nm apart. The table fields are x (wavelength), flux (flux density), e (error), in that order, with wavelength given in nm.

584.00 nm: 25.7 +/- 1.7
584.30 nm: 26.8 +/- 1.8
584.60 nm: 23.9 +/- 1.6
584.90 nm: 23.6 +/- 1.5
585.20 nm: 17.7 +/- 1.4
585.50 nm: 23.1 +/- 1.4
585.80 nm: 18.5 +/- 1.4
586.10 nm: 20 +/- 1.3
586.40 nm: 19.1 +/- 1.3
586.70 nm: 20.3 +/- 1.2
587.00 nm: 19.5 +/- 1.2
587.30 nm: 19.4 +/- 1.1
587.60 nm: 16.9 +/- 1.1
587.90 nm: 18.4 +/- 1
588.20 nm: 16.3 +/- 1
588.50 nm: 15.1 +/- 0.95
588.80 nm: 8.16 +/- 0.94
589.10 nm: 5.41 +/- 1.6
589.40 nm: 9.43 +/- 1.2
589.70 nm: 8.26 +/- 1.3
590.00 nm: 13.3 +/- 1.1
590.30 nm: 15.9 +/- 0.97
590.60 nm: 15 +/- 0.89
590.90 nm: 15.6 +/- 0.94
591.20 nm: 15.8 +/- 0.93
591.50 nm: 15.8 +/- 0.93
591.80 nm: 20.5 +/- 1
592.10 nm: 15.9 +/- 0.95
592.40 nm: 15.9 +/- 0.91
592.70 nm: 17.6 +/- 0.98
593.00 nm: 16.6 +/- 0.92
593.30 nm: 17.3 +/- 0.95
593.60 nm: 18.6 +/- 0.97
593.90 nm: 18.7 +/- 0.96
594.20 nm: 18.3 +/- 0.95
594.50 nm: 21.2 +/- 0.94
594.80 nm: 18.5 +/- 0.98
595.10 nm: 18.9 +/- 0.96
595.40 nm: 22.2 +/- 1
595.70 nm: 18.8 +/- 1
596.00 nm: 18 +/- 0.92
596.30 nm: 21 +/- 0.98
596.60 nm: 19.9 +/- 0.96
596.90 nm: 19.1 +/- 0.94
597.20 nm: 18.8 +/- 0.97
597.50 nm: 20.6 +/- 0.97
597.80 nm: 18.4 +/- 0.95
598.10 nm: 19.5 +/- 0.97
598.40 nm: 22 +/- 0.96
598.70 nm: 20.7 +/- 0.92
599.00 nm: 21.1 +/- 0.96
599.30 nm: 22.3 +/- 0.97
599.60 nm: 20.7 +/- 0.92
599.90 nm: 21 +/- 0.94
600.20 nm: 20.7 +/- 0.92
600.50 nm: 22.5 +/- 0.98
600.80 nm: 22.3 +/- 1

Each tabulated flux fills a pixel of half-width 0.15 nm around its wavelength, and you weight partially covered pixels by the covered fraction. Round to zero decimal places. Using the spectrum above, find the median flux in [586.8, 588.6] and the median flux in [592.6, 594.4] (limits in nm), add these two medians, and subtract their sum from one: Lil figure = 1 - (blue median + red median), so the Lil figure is -35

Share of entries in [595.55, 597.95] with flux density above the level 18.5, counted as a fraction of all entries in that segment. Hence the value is 0.75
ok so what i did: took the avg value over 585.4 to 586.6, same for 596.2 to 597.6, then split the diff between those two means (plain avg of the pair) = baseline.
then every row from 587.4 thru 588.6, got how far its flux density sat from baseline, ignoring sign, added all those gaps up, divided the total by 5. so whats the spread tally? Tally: 3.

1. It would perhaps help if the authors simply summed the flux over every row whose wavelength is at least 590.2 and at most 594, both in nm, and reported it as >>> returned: 219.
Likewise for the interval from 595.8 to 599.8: 262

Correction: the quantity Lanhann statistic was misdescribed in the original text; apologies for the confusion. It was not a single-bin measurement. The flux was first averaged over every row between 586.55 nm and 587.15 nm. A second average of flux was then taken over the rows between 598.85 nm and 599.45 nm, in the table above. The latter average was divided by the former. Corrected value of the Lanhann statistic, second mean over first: 1.09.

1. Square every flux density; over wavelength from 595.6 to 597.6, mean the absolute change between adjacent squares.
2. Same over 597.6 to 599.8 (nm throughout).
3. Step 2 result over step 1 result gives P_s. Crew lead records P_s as 1.1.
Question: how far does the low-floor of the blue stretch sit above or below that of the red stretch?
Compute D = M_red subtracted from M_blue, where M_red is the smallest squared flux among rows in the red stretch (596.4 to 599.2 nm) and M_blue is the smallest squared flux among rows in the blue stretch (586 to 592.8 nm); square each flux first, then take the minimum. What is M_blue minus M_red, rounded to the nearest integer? -309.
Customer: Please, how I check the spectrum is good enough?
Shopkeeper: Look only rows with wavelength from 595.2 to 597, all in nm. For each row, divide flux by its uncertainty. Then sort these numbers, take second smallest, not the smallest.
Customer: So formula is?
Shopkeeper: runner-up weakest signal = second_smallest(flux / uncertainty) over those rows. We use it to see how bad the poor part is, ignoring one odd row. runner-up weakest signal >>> 20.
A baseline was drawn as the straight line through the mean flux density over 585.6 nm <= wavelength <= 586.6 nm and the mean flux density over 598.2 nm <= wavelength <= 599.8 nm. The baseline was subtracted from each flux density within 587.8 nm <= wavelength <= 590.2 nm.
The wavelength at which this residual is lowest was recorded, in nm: 589.10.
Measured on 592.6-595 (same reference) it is 593.00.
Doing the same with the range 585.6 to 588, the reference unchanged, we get 587.60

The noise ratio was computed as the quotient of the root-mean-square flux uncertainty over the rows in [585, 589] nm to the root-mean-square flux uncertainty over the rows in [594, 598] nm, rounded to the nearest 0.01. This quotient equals 1.23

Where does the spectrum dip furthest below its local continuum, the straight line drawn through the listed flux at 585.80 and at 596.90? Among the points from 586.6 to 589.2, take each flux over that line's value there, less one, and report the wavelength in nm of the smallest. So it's 589.10 nm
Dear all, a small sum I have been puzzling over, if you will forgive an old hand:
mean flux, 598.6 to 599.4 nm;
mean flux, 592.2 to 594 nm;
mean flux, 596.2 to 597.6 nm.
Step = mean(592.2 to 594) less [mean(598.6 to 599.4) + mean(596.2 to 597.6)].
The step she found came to -24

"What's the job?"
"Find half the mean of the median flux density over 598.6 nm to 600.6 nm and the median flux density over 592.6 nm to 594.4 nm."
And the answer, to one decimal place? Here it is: 9.7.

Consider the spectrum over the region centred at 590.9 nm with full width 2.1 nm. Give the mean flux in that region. 16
